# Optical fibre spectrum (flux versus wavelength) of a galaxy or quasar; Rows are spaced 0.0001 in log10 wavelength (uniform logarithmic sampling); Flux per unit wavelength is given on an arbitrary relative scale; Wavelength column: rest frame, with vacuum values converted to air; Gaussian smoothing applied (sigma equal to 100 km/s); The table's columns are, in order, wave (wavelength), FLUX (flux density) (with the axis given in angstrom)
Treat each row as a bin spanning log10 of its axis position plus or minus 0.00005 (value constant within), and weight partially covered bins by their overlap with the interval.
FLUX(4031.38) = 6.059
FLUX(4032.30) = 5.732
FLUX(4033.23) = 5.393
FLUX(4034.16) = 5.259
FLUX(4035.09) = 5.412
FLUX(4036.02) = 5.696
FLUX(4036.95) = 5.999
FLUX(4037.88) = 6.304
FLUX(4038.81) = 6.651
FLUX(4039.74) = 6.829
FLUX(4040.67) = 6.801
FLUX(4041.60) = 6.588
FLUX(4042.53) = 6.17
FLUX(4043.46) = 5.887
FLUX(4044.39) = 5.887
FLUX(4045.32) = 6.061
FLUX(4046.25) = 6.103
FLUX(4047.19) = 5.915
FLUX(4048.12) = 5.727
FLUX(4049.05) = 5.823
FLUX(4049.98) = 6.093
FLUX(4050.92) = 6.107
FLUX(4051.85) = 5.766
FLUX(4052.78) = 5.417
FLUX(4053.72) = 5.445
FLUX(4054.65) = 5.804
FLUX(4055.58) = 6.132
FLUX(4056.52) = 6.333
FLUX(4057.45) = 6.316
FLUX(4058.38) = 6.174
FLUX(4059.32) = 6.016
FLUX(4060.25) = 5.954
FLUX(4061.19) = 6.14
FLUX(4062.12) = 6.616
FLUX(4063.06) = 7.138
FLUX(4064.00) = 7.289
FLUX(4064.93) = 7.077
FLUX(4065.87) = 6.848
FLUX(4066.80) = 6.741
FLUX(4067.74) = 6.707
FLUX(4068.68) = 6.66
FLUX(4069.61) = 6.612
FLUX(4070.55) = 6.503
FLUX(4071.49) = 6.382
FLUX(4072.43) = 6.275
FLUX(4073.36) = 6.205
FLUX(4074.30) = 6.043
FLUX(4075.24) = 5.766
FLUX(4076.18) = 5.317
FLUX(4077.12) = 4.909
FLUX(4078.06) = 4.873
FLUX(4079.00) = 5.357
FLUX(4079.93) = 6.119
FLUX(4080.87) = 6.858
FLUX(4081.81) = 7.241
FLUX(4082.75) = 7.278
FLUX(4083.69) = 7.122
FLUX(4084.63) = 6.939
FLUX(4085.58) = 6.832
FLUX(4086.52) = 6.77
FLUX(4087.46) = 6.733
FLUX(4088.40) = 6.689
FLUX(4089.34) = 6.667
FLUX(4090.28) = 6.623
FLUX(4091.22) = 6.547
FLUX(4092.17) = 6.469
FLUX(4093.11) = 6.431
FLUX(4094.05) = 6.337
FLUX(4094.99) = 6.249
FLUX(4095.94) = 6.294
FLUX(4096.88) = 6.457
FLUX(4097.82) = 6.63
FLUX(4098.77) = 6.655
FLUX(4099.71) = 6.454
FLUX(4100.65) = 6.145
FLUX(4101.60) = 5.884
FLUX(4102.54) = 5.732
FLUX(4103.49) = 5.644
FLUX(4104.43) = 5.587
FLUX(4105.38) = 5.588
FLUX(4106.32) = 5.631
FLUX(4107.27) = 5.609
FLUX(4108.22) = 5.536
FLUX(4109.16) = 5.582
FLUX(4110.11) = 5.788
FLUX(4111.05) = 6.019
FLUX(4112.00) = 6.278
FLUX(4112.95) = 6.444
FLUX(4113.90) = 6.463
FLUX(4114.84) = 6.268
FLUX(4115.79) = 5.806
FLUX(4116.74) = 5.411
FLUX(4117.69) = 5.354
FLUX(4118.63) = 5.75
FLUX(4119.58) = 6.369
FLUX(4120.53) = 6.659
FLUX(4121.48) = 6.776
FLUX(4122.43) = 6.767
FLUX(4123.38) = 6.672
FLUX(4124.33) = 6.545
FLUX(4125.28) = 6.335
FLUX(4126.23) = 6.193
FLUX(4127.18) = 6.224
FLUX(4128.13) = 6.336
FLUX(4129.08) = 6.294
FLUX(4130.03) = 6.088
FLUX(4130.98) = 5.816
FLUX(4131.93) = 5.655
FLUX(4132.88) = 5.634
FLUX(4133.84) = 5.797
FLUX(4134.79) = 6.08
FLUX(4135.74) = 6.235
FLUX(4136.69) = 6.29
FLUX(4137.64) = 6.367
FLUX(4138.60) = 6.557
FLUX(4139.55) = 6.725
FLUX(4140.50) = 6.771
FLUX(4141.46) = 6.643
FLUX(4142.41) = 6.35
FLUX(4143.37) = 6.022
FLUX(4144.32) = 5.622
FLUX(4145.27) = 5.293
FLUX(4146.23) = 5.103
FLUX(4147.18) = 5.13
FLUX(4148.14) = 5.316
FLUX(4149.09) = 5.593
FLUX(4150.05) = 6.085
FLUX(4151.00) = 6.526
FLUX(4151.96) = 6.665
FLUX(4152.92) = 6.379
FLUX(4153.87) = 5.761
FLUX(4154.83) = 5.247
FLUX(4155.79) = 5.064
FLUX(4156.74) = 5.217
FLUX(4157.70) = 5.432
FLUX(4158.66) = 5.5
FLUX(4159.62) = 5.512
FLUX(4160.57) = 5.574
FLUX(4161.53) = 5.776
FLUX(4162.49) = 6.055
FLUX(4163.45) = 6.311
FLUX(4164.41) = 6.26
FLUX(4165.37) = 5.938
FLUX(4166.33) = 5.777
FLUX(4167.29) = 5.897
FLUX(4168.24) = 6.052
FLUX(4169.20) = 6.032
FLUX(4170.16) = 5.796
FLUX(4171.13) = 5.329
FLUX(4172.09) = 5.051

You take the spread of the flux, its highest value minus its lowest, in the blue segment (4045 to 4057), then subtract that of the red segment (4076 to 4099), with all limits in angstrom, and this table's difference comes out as -1.5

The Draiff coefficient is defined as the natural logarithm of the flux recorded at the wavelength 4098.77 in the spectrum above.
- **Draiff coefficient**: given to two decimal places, 1.90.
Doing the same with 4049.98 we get 1.81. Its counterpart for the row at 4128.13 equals 1.85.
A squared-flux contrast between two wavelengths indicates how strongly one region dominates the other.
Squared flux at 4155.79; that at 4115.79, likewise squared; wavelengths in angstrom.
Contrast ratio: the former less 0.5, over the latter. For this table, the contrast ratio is 0.746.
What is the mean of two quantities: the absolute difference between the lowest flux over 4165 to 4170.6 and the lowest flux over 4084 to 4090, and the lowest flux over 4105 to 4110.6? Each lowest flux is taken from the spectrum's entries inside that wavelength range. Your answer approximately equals 3.2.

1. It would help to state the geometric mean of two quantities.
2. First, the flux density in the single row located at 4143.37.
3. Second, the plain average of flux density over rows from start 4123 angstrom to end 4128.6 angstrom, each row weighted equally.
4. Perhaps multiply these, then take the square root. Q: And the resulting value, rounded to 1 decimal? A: 6.2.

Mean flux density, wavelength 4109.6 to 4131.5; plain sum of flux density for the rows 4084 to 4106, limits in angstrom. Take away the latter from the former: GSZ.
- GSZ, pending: -140.2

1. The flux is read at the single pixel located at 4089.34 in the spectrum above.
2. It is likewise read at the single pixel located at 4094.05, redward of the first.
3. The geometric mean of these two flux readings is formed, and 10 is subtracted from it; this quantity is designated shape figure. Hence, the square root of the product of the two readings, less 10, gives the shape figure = -3.5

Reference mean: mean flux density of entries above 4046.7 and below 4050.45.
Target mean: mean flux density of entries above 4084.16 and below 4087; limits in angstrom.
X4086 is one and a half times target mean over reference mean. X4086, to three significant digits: 1.74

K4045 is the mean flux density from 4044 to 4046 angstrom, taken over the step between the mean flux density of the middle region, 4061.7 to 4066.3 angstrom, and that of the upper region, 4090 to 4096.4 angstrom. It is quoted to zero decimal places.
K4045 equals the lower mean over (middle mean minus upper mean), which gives 10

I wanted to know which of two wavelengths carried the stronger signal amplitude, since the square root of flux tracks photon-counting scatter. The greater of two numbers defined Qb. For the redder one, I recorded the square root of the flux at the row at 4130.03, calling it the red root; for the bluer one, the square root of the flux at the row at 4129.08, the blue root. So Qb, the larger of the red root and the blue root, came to 2.51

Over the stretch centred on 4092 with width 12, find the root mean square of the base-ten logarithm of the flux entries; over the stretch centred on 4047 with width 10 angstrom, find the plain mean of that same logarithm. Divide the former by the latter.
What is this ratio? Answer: 1.05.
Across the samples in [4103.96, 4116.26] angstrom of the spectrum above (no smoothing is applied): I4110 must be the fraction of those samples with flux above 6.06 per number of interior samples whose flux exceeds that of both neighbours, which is 0.15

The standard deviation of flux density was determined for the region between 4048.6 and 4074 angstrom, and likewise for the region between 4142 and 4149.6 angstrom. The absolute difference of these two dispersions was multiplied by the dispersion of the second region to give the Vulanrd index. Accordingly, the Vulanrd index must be 0.02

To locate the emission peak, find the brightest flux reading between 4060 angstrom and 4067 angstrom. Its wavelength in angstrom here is 4064.00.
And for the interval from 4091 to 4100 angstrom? 4098.77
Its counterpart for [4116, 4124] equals 4121.48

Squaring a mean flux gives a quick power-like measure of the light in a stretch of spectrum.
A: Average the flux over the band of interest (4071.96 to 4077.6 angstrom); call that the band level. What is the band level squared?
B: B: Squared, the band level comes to 33.1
